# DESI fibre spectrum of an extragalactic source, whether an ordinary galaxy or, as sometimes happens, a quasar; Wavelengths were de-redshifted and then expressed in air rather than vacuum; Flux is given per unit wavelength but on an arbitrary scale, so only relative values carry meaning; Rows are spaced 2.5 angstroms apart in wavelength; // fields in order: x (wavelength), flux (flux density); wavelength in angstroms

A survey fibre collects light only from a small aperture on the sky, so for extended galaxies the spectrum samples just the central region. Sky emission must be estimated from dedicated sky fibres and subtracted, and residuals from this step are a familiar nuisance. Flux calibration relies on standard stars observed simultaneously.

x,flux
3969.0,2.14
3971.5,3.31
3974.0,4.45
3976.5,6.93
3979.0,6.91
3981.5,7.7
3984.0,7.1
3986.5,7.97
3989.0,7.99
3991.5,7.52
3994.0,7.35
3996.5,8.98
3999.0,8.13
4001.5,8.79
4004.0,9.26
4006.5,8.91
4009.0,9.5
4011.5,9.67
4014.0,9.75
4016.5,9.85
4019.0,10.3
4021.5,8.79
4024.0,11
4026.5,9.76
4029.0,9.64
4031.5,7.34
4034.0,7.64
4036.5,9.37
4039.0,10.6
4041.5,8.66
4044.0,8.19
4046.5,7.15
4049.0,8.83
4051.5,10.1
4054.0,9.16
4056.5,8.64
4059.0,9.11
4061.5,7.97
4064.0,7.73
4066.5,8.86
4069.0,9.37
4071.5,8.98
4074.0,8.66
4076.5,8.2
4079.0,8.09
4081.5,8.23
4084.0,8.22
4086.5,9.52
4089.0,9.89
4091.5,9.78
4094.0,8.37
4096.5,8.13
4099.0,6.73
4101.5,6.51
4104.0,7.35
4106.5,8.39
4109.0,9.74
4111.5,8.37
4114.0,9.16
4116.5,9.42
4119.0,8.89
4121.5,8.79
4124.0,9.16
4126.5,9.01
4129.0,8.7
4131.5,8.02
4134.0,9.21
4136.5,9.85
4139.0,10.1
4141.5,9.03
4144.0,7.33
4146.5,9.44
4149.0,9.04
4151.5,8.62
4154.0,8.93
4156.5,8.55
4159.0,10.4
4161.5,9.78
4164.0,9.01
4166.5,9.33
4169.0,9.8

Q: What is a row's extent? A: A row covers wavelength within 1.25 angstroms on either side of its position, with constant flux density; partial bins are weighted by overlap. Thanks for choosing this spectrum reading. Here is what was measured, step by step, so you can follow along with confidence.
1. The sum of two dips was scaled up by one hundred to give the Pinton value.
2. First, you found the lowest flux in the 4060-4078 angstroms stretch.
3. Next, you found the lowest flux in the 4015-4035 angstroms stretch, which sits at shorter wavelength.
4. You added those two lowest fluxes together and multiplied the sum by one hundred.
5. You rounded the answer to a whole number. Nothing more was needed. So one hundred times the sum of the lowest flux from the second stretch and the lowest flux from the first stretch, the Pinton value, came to 1507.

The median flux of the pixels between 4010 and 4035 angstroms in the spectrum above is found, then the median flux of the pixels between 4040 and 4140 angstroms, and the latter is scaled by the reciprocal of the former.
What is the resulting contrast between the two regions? 0.90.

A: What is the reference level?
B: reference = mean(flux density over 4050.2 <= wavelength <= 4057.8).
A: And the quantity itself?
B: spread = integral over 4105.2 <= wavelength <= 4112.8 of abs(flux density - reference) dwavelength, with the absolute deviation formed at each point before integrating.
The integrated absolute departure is 6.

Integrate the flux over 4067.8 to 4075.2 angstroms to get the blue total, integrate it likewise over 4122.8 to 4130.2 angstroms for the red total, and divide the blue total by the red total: 1.01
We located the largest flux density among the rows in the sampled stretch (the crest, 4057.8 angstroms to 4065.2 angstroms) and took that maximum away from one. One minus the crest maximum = -8.1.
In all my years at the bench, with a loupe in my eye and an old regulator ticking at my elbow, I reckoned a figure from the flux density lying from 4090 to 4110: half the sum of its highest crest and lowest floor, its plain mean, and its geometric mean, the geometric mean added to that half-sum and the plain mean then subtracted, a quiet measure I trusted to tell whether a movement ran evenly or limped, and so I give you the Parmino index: 8.06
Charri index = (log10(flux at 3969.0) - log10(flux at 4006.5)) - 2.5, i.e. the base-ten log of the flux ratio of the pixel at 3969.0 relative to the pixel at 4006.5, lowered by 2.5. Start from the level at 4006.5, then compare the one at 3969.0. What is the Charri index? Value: -3.119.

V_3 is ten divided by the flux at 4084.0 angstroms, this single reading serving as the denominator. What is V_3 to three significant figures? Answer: 1.22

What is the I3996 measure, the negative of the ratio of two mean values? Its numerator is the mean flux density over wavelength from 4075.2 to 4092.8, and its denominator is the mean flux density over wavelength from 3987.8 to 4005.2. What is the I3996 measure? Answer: -1.07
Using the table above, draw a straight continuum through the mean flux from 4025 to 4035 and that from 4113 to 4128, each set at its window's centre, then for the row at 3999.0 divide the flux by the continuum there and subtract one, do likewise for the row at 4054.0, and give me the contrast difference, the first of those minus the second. -0.09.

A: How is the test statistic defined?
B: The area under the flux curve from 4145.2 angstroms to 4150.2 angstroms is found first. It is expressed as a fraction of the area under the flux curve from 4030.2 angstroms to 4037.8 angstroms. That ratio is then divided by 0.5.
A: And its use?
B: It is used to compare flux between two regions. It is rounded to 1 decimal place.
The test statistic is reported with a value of 1.5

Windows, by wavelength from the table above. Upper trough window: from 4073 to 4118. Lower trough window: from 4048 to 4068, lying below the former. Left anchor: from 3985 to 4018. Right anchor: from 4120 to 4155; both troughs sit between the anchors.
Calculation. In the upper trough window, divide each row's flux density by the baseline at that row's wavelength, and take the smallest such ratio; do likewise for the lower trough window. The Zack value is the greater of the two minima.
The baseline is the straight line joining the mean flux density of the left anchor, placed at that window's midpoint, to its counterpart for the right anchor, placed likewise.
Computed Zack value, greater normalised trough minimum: 0.87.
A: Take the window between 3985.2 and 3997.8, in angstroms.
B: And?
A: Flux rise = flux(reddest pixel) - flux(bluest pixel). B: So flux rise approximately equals 1.0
